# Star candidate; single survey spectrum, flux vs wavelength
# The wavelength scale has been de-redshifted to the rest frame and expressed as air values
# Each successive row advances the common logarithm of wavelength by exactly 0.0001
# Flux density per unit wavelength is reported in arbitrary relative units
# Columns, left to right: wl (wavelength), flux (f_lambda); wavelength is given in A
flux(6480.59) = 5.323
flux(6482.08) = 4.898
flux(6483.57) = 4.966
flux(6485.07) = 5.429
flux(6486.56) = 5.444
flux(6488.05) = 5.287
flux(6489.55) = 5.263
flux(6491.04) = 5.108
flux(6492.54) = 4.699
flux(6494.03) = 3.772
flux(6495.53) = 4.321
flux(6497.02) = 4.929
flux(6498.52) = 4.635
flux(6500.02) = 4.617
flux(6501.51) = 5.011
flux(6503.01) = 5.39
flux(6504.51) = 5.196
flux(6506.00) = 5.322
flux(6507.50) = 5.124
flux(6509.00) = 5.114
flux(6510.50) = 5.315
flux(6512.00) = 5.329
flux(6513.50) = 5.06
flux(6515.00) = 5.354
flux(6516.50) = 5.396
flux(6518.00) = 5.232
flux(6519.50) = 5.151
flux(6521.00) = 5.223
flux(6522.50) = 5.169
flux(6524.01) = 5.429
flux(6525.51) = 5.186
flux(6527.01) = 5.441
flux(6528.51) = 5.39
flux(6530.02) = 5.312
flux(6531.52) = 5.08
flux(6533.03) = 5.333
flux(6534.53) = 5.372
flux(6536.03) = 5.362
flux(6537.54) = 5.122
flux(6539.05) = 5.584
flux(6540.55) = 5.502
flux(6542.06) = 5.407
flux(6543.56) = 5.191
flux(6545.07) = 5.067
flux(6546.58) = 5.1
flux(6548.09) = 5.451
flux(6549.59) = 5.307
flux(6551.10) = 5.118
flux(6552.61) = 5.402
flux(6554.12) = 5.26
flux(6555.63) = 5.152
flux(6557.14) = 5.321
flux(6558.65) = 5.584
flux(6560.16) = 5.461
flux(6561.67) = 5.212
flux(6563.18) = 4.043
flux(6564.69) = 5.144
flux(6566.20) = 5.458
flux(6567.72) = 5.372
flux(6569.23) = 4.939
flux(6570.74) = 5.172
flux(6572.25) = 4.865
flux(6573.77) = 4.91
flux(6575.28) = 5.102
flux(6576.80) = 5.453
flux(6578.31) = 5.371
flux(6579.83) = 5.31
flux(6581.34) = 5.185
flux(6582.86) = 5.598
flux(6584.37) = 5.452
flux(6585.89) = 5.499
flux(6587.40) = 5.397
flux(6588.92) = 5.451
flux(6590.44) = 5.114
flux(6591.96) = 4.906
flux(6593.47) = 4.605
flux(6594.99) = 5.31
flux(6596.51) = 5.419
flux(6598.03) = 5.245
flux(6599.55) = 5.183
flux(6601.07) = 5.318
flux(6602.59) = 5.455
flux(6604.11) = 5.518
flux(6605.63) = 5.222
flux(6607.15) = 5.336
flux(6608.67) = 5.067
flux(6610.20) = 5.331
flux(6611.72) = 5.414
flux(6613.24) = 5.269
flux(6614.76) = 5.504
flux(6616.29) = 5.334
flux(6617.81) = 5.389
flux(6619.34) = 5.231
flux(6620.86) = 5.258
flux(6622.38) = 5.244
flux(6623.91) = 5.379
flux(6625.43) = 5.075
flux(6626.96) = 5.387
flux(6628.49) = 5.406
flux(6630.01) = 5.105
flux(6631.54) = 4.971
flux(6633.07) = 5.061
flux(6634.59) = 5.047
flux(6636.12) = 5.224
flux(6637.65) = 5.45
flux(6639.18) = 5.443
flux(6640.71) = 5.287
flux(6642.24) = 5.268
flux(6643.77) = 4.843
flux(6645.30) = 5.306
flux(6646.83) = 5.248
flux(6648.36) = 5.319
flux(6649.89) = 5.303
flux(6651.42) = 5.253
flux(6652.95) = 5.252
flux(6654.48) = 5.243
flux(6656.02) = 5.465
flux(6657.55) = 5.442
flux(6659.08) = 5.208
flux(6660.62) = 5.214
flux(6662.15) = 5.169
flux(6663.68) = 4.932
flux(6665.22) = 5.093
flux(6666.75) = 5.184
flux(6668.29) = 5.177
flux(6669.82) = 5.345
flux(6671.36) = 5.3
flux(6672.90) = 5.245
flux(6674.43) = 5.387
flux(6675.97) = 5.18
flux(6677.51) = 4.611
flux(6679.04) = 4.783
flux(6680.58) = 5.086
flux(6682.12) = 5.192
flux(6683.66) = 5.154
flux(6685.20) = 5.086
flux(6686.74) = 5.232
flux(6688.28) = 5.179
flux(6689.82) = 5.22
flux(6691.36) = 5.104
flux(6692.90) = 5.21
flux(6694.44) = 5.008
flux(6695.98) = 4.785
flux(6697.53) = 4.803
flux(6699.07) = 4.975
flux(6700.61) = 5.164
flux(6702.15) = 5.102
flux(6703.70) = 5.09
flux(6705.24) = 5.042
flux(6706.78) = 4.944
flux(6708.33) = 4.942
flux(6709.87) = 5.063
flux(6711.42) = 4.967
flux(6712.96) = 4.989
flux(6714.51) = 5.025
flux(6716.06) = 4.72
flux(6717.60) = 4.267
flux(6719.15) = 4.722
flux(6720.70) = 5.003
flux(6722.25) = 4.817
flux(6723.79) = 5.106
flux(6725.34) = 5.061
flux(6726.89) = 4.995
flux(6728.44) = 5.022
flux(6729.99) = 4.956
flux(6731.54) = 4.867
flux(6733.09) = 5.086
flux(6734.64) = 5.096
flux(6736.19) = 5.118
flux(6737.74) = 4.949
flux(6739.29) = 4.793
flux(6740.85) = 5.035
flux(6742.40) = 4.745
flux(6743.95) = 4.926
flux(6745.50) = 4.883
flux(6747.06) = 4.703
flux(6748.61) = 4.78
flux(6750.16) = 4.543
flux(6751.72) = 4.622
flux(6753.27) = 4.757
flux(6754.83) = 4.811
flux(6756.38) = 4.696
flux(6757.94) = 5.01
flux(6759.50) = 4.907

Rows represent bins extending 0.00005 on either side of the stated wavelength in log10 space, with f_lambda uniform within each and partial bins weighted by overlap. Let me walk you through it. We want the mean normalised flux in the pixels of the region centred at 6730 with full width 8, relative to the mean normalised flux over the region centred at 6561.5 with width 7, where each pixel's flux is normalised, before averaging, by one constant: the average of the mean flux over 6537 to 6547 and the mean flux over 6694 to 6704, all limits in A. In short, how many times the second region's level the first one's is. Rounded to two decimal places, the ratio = 0.98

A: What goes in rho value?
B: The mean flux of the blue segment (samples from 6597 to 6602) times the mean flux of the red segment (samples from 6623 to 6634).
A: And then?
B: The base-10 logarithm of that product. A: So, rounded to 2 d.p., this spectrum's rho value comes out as 1.44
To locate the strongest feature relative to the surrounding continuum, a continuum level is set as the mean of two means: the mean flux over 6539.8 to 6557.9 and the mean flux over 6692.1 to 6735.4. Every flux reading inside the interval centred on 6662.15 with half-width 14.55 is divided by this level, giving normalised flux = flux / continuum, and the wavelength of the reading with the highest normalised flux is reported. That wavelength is 6656.02 A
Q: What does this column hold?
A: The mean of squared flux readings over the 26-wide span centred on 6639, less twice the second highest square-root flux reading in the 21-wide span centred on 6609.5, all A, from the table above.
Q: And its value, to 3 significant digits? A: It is 22.7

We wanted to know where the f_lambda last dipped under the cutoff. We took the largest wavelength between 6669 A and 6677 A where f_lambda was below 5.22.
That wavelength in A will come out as 6675.97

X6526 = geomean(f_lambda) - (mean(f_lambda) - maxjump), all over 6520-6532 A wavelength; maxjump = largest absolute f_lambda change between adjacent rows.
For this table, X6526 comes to 0.3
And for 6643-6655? 0.5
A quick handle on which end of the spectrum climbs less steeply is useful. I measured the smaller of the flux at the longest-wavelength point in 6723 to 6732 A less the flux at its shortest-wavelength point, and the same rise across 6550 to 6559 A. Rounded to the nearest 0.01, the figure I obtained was -0.24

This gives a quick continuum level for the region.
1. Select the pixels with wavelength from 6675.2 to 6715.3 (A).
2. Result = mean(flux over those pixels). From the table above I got 5.04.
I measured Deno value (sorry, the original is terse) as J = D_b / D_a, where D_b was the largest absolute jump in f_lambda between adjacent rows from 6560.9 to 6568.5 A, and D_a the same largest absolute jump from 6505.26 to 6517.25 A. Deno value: 4.0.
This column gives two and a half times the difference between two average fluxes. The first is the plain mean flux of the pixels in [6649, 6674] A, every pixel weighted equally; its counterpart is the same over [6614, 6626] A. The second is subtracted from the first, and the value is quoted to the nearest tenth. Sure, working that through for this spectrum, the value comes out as -0.2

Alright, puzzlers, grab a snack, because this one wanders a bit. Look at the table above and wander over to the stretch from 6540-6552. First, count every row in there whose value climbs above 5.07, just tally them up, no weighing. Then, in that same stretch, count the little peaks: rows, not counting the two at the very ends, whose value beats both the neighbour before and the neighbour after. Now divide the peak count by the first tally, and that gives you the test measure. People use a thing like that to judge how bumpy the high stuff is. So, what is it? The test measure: 0.14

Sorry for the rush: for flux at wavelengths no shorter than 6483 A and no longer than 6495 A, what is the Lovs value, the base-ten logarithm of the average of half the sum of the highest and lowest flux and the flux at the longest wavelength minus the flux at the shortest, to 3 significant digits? 0.232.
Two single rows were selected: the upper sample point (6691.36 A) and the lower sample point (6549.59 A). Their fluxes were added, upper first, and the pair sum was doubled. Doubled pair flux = 20.8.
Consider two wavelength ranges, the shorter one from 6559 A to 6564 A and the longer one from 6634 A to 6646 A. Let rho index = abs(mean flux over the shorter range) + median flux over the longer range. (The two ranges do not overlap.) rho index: 10.2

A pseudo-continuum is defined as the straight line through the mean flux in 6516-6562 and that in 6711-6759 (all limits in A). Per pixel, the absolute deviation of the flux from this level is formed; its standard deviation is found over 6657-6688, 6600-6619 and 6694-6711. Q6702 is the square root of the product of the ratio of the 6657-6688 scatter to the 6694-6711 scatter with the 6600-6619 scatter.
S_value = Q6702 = 0.37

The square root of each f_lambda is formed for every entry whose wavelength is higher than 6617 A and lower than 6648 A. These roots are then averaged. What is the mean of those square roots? 2.29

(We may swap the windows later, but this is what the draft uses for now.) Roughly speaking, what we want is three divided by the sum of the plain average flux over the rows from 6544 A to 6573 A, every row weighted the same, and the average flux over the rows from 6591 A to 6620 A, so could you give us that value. 0.2872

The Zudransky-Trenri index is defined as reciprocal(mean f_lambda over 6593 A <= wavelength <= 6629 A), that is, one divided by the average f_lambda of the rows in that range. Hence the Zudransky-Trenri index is 0.189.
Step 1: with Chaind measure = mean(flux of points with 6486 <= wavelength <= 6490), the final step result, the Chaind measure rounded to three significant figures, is 5.33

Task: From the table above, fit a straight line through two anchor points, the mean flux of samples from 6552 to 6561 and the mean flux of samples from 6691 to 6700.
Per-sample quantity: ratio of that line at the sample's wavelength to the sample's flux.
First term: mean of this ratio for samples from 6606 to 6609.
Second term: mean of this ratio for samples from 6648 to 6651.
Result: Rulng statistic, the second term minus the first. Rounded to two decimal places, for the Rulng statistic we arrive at -0.04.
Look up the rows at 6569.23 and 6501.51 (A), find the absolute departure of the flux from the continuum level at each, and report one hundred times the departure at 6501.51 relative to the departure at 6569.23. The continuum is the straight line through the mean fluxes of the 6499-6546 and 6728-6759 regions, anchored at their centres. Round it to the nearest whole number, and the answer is 119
